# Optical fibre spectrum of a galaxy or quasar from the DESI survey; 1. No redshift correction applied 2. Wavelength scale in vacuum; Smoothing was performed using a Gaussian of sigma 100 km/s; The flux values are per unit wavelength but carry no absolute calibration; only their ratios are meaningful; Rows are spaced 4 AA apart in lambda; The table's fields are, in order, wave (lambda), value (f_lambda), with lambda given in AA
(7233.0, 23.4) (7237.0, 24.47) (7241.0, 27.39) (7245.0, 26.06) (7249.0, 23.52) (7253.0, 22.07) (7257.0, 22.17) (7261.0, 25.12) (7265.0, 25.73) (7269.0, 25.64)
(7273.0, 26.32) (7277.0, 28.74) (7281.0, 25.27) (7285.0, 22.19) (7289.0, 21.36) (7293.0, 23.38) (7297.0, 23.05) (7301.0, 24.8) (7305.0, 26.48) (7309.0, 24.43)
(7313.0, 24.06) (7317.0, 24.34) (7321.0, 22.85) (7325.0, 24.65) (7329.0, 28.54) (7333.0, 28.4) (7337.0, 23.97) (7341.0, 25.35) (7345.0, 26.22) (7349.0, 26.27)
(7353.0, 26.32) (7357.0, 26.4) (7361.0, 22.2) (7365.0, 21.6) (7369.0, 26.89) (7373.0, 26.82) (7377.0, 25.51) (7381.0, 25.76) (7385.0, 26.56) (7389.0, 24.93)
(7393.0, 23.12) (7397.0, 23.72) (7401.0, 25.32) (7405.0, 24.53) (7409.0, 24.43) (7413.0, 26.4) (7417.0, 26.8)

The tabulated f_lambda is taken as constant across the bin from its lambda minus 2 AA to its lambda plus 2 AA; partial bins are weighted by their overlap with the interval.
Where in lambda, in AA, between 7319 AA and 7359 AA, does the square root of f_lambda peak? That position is 7329.0 AA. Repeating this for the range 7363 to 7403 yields 7369.0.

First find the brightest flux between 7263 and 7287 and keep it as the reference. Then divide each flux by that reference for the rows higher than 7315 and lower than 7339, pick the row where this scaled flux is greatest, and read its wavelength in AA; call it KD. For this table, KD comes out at 7329.0 AA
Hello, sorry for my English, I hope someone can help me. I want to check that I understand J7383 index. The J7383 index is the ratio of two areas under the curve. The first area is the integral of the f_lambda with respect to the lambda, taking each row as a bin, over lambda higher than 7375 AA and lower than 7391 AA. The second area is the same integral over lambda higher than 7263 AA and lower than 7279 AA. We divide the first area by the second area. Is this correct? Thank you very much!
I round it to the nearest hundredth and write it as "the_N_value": 0.97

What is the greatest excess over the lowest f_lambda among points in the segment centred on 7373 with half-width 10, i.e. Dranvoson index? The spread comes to 5.3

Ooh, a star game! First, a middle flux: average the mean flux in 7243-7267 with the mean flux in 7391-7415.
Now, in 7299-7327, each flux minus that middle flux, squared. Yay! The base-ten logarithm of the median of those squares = -1.04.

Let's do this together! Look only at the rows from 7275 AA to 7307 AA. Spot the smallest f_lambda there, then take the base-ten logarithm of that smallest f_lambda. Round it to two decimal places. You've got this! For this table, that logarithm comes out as 1.33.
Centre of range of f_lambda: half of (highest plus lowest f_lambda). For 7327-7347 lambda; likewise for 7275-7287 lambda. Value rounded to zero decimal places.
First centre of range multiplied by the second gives 669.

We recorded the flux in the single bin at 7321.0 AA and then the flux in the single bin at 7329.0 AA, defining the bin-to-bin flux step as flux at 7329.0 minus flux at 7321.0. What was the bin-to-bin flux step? 5.7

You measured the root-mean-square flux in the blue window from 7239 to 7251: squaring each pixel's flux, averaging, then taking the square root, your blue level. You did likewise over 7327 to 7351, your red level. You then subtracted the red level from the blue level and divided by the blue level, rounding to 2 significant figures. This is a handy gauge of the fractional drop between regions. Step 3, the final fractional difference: -0.031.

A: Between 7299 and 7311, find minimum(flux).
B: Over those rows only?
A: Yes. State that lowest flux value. 24.43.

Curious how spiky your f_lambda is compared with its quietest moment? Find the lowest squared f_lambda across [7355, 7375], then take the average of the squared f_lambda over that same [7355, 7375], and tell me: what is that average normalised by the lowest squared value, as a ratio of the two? 1.33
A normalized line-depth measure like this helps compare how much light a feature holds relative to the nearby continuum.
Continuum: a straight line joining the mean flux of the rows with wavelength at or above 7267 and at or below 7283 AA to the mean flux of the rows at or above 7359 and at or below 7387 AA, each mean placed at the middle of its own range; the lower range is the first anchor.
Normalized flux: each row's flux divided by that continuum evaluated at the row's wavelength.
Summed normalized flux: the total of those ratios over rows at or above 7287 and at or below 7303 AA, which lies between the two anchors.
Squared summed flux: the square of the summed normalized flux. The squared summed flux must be 12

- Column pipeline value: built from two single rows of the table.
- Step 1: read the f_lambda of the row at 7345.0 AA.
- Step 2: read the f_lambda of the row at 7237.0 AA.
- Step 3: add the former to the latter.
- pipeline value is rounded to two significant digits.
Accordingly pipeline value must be 51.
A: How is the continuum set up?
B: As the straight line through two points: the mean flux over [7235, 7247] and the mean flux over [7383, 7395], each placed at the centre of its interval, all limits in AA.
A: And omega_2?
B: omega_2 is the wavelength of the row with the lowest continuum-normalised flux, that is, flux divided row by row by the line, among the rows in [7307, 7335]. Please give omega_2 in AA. 7321.0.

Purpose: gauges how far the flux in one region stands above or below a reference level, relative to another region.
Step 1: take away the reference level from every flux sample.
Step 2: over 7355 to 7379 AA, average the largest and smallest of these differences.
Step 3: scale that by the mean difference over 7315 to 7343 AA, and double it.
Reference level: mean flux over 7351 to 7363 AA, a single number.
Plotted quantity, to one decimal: -3.1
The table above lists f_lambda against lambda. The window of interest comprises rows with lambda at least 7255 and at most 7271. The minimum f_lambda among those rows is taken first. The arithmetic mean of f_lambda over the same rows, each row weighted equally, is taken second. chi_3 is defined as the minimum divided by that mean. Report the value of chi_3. 0.90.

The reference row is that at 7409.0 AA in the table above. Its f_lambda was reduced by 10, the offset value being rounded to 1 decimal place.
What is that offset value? 14.4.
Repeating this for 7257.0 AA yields 12.2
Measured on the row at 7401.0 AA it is 15.3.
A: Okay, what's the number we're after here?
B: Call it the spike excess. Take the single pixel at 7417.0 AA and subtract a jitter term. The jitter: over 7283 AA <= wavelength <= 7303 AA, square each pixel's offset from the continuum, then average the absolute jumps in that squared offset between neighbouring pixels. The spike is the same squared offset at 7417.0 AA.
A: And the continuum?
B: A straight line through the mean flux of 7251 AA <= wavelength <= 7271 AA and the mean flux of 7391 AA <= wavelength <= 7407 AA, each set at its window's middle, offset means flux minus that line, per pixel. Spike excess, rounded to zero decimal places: 4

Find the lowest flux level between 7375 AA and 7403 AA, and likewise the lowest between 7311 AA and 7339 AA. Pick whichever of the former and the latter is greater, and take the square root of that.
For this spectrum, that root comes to 4.81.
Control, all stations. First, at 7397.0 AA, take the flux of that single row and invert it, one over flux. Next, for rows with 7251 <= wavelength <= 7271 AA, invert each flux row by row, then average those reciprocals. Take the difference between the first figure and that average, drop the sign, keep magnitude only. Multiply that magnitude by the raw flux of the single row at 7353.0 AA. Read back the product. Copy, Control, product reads 0.01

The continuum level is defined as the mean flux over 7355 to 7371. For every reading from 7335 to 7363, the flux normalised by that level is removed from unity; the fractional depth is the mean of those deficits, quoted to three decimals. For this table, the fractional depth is -0.040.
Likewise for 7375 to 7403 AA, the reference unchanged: -0.030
